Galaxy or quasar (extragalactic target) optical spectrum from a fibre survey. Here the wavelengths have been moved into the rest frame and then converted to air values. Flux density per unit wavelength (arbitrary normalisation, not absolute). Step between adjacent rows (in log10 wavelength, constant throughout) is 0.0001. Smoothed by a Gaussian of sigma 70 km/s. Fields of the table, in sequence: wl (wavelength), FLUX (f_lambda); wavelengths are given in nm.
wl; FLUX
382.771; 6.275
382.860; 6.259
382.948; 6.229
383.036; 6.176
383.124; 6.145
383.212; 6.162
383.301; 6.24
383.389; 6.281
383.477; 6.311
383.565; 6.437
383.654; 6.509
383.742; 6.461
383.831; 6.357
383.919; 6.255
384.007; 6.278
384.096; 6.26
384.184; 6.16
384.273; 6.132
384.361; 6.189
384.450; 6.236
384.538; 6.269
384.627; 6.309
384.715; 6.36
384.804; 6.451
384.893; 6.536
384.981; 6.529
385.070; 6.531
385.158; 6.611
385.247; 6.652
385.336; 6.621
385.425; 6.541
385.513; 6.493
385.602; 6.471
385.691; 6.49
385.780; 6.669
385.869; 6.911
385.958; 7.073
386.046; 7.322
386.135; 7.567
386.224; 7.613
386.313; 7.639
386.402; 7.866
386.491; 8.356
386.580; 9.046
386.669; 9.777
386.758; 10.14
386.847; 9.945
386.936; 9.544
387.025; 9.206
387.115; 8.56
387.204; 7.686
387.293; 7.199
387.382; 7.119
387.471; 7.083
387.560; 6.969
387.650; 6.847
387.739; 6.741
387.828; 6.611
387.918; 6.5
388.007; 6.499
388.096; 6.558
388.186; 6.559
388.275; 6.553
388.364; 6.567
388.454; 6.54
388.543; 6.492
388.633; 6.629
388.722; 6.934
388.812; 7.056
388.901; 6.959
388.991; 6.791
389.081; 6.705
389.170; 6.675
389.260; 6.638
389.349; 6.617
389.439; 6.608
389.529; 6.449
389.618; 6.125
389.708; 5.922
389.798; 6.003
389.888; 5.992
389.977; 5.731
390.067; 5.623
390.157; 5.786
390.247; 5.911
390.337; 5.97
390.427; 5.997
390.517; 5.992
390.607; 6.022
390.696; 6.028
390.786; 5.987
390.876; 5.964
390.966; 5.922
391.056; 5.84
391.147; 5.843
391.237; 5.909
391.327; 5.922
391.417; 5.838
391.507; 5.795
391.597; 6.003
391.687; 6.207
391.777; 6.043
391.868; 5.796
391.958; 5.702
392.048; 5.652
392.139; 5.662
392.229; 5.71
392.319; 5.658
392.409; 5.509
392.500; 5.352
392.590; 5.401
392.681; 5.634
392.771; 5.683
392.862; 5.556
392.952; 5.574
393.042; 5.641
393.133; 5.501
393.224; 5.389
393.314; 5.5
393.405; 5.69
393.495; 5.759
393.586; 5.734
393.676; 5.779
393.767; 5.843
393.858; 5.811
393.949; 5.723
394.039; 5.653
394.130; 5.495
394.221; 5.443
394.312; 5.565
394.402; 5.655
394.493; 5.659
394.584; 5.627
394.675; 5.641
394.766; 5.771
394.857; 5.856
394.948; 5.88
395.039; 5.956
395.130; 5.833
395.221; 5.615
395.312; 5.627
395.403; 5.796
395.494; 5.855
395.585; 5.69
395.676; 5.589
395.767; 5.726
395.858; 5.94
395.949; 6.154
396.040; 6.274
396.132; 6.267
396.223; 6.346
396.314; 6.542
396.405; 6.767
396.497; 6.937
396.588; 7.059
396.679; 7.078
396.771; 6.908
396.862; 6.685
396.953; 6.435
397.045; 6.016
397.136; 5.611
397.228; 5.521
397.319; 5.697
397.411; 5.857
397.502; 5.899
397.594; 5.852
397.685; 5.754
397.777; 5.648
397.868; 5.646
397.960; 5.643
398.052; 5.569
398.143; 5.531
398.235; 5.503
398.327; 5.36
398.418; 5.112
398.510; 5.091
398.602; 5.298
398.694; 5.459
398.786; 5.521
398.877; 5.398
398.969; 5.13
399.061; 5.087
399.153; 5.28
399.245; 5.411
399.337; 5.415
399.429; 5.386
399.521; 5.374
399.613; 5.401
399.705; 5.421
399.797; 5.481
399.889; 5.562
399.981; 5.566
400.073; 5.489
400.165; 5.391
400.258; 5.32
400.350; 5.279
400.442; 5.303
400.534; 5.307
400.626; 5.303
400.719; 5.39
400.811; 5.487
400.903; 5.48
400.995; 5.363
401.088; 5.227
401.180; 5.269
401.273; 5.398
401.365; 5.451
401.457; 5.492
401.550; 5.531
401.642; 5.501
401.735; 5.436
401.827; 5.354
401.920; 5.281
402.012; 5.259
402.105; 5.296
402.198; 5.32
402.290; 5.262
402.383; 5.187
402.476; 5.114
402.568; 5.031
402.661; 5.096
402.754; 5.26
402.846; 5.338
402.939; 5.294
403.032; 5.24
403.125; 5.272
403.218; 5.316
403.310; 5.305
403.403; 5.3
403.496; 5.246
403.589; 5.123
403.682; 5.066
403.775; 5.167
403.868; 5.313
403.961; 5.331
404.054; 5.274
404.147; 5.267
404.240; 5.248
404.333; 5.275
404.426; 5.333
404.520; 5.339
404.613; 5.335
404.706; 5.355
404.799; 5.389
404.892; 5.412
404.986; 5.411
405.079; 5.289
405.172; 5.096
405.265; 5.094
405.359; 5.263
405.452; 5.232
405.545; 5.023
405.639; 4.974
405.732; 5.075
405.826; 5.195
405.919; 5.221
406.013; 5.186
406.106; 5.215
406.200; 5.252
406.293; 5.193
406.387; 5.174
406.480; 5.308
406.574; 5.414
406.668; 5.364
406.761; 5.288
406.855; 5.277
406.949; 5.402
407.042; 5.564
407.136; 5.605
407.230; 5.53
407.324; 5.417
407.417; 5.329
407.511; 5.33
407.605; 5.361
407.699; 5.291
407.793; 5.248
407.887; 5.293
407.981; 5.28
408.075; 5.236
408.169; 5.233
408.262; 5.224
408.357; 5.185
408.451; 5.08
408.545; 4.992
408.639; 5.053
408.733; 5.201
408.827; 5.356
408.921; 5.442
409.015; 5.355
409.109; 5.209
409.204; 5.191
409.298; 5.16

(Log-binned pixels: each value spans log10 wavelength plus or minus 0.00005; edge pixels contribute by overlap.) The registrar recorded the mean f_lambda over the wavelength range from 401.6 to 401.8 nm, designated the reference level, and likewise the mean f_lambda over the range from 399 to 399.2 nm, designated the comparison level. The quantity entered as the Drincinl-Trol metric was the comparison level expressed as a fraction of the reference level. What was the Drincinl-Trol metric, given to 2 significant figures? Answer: 0.95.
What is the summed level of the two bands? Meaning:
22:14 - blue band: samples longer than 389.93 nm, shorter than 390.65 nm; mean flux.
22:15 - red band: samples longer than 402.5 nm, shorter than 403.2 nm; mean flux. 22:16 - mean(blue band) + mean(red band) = 11.1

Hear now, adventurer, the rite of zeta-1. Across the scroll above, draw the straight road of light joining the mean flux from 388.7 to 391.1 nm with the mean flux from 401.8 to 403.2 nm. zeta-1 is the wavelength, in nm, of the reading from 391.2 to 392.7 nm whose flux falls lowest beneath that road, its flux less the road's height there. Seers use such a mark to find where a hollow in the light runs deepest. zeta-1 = 392.500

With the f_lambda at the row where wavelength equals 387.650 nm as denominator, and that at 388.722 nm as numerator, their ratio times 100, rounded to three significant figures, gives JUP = 101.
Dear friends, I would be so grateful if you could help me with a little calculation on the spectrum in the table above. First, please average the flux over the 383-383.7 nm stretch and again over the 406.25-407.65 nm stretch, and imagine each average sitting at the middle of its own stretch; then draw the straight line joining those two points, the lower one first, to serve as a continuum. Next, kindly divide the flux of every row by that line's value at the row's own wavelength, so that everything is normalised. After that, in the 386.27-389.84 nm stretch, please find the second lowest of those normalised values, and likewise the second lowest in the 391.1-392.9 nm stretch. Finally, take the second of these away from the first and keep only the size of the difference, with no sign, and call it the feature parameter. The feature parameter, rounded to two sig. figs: 0.083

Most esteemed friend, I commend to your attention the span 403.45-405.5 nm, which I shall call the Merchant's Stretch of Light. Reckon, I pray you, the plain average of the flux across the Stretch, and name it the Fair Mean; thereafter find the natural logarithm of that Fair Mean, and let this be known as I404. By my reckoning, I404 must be 1.66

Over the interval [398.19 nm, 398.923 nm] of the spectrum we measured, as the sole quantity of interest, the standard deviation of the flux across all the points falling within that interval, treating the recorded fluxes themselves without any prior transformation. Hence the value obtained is 0.2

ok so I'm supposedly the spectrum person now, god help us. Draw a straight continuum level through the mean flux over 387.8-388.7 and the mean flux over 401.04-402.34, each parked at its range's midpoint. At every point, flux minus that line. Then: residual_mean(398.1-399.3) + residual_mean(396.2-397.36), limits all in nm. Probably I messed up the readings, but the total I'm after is 0.33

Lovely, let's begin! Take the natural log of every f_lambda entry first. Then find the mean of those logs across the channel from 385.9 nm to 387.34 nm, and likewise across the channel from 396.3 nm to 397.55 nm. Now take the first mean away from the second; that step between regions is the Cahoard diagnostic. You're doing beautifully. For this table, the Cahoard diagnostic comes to -0.28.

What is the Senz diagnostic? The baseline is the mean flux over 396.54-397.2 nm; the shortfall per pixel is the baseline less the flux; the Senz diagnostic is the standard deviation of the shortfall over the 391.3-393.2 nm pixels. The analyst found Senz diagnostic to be 0.21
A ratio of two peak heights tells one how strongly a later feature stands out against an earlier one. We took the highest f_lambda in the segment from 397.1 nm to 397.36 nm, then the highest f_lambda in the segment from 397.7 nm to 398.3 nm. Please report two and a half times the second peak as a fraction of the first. 2.48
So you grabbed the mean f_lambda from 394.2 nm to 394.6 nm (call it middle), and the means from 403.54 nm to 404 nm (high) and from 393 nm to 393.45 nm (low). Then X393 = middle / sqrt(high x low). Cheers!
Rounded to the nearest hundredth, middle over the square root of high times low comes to 1.04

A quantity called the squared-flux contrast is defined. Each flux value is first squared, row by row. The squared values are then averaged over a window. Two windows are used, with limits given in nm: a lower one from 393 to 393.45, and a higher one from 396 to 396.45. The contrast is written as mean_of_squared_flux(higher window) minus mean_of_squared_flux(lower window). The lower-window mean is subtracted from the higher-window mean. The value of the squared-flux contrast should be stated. 10.8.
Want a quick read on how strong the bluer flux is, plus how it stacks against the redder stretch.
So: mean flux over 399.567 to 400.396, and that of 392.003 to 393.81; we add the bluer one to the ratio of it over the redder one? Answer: 6.6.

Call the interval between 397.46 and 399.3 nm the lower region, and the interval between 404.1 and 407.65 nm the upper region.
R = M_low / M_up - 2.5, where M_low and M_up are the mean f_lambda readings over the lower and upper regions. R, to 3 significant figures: -1.47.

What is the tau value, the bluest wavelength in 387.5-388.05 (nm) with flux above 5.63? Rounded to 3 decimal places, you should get 387.560 nm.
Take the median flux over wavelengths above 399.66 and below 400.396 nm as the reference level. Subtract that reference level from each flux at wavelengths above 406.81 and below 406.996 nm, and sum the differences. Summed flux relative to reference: -0.2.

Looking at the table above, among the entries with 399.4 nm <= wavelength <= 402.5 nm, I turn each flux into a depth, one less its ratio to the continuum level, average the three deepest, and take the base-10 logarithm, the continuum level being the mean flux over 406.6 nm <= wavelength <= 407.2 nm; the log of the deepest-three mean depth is -1.35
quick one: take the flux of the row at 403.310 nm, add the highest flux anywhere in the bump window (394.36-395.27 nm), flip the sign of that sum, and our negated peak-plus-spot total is -11.3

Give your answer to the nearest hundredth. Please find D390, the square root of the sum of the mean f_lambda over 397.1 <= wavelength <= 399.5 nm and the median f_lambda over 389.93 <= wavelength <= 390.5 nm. 3.37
